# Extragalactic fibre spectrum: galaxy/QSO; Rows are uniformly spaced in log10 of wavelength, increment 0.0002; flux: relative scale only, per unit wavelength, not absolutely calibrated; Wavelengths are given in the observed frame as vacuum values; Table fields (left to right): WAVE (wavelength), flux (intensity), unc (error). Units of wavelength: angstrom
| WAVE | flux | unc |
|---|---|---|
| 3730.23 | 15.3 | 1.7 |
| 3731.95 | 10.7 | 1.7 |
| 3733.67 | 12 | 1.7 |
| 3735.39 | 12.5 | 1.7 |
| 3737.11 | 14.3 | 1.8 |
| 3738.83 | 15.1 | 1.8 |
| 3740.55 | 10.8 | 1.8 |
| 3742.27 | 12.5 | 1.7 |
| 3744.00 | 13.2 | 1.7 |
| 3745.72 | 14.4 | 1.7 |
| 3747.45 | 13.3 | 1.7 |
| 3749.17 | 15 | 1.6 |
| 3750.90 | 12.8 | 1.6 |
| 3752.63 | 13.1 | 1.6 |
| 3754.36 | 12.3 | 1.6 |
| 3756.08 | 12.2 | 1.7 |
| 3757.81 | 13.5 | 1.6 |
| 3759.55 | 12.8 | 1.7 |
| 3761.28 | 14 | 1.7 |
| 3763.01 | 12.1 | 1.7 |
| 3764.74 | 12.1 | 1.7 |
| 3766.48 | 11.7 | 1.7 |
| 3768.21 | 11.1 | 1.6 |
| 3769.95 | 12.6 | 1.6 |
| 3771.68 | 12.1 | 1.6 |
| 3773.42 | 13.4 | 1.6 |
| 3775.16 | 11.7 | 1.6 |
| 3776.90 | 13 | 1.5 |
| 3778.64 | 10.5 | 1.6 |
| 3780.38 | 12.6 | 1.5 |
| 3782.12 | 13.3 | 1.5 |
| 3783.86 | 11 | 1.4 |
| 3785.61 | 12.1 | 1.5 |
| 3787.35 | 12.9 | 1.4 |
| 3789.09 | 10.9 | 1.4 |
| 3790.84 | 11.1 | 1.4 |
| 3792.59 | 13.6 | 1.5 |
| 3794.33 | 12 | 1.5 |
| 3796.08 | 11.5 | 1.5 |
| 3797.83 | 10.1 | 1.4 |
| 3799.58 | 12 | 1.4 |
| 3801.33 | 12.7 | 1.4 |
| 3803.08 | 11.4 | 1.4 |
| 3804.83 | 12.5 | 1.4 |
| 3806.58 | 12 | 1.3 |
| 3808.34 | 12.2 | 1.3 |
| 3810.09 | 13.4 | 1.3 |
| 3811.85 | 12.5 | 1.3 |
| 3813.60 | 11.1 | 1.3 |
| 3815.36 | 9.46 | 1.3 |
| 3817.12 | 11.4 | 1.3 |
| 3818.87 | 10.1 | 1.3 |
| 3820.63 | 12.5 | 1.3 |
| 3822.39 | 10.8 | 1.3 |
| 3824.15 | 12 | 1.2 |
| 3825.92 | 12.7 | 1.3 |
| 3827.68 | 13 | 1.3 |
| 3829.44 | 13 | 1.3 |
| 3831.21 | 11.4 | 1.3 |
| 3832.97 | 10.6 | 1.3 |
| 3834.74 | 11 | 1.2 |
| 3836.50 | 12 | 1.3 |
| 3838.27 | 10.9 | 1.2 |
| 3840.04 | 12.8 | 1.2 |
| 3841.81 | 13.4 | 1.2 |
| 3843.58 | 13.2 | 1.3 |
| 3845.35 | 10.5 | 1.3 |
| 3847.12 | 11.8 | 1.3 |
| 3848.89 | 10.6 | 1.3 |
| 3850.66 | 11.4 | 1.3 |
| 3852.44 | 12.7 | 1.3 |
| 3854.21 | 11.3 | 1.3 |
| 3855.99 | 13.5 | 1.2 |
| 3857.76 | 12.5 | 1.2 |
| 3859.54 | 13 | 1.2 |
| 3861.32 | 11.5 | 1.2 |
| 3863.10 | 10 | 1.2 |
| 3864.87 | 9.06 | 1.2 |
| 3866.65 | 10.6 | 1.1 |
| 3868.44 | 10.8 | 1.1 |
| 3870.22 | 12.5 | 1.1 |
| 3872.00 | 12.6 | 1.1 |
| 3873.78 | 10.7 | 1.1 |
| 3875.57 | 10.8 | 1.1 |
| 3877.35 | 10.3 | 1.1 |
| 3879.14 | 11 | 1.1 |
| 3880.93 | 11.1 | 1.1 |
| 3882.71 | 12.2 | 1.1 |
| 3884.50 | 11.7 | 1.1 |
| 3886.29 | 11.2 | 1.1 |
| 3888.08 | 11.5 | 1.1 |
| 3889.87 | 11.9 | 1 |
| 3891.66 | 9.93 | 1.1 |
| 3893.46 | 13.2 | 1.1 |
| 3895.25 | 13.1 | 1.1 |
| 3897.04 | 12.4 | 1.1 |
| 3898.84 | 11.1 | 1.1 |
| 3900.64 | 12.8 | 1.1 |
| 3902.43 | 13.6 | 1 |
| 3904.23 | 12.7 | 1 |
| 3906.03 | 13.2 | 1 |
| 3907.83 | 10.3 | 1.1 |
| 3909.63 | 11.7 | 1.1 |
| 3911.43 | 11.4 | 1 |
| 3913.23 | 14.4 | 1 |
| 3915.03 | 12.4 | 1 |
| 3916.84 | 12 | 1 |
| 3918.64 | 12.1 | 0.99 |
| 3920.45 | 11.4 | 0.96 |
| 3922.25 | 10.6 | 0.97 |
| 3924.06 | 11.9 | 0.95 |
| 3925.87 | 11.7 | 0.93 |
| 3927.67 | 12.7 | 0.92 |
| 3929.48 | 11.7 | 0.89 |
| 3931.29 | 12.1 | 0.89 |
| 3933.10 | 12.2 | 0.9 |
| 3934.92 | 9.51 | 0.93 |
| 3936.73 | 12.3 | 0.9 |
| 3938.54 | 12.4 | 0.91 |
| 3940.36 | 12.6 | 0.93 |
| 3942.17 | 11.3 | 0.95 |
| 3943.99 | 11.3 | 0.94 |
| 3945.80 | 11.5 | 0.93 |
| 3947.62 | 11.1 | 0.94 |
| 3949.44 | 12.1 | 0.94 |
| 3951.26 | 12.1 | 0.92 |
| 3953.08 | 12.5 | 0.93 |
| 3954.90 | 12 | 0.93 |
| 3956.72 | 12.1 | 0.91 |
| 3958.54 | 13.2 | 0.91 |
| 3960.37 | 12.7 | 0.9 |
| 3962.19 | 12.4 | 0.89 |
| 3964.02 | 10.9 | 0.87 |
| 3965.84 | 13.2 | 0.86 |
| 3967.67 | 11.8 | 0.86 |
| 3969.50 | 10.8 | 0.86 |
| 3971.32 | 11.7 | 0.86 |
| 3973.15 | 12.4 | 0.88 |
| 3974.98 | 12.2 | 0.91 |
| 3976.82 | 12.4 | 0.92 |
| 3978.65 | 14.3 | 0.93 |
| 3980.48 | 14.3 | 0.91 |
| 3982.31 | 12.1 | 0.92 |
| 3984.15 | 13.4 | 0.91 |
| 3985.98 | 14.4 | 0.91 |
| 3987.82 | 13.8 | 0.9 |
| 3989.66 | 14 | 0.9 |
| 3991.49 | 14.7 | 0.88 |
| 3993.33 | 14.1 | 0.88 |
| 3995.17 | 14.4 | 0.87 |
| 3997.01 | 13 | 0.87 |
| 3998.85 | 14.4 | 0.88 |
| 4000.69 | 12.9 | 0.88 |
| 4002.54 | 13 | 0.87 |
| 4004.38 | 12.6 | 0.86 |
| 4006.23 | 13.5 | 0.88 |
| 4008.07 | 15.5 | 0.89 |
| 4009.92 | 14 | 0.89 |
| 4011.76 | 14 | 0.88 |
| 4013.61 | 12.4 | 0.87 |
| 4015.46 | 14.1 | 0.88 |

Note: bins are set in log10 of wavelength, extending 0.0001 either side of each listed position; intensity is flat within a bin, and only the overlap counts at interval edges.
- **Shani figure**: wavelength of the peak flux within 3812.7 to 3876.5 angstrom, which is 3855.99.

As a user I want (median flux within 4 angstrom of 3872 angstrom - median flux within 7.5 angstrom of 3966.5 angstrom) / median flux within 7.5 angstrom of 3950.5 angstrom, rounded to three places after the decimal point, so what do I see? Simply -0.108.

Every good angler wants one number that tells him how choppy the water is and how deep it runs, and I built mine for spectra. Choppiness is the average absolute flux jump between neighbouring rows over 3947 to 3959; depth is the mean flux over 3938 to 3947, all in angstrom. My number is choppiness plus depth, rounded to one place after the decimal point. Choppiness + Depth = 12.3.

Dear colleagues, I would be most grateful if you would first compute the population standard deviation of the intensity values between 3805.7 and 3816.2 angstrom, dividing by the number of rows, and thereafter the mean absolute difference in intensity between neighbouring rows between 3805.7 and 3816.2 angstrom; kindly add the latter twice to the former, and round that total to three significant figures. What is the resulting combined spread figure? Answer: 3.38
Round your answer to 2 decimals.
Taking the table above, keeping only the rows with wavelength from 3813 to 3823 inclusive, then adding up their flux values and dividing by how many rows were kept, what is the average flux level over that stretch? 10.89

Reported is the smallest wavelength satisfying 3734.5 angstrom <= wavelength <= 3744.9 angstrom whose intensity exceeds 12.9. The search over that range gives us 3737.11 angstrom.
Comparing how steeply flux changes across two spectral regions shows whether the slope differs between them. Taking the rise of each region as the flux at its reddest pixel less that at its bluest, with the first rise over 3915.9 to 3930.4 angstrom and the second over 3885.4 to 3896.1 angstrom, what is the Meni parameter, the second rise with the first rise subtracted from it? 2.2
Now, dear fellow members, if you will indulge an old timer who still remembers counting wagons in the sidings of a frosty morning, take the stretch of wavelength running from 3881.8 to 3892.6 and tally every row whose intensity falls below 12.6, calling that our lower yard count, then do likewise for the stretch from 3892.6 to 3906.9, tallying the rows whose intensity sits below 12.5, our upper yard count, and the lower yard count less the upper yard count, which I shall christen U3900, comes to 4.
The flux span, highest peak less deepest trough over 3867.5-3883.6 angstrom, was 2.3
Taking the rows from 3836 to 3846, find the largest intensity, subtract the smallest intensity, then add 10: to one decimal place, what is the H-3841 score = 12.9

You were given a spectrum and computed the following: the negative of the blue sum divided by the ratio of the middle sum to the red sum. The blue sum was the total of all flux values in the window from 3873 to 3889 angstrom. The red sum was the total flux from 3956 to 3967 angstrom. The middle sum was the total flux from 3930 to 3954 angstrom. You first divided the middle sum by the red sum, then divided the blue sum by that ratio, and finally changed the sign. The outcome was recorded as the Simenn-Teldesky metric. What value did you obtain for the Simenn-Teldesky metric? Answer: -49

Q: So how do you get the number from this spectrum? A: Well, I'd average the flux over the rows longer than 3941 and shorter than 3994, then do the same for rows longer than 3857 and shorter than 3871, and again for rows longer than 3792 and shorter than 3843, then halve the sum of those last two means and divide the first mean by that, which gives 1.09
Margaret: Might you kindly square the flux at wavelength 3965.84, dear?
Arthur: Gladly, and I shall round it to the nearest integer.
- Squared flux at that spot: 174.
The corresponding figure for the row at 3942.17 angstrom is 128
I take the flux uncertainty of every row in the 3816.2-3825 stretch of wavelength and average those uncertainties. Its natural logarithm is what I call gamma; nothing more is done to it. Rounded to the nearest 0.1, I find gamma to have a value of 0.2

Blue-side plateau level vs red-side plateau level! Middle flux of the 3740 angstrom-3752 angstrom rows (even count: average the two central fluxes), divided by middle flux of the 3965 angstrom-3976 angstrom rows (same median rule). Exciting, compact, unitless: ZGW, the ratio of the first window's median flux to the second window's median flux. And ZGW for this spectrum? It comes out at 1.10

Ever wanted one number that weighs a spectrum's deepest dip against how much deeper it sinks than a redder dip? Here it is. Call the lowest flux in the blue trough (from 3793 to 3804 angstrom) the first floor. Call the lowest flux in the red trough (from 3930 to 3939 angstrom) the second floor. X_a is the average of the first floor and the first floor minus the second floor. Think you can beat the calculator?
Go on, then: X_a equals 5.3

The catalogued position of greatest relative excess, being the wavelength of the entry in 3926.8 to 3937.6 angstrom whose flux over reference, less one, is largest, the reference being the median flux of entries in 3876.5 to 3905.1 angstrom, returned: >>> 3927.67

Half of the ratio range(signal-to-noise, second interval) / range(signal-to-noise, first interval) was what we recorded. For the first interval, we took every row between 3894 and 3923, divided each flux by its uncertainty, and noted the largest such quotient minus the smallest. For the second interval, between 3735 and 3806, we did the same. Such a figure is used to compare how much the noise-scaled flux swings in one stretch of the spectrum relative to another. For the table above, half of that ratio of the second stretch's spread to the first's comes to 0.34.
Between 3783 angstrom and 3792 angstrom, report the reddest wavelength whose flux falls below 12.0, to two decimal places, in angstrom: 3790.84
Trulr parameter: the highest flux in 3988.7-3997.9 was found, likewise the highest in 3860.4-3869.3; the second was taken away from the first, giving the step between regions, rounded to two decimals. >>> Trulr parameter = 3.20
